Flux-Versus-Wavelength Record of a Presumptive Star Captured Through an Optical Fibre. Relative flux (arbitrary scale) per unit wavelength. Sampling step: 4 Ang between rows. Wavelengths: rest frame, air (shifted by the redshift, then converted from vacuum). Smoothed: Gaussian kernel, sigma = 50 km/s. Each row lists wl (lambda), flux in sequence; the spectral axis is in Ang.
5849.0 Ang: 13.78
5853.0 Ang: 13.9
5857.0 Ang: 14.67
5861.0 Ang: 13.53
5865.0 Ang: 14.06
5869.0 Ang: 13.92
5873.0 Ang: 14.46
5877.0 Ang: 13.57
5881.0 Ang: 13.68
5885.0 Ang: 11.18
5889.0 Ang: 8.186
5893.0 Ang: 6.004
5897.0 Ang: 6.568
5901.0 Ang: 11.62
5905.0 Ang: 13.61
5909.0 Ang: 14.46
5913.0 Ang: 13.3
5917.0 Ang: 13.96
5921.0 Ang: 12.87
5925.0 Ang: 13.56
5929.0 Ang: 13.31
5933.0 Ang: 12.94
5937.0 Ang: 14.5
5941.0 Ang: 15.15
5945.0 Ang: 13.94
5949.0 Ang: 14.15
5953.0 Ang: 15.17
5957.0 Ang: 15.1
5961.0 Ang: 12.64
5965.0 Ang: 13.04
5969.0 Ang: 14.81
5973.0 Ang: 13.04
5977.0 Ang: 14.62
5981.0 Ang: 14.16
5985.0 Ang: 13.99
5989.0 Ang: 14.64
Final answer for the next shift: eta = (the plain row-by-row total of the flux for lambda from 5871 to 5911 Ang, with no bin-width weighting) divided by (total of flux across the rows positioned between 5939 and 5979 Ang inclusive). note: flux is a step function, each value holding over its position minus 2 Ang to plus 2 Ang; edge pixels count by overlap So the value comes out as 0.8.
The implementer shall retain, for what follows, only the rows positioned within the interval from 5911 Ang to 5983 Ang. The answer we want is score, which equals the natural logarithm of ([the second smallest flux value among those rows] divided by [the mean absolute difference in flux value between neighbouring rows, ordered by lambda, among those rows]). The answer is 2.6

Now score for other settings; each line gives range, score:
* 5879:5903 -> 0.9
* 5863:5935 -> 1.6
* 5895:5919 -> 1.8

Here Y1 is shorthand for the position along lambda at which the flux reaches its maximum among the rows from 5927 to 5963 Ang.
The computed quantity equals 5953.0 Ang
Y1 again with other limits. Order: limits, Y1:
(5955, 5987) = 5957.0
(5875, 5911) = 5909.0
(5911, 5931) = 5917.0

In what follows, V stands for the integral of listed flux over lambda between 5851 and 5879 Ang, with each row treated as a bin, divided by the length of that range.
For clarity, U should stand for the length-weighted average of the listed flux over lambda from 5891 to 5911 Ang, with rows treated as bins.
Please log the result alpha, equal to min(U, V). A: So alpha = 10.5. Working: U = 10.5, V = 14.0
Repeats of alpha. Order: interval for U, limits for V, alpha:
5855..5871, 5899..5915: 13.2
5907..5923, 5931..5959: 13.6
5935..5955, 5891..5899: 6.3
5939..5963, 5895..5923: 12.3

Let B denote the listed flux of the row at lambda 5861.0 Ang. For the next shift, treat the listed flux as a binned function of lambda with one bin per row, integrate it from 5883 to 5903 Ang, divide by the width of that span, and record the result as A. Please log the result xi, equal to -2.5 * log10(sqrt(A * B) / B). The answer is 0.24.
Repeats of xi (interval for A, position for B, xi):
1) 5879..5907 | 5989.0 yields 0.20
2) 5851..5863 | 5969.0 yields 0.03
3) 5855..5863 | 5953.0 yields 0.04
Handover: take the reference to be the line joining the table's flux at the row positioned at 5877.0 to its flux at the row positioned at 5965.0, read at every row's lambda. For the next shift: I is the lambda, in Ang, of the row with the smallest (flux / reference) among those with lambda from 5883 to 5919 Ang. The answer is 5893.0 Ang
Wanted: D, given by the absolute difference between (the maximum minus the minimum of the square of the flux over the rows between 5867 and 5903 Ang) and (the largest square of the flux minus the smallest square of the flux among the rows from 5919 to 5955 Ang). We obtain 109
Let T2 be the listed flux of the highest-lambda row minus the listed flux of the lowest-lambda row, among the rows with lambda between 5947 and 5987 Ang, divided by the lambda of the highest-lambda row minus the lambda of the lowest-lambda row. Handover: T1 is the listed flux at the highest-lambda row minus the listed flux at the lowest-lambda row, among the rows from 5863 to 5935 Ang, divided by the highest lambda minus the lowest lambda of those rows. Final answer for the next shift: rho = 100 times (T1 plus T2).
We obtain -2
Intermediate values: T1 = -0.02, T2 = -0.004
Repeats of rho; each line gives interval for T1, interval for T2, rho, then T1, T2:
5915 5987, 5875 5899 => -35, 0.00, -0.350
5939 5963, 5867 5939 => -12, -0.13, 0.009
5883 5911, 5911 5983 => 15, 0.14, 0.013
